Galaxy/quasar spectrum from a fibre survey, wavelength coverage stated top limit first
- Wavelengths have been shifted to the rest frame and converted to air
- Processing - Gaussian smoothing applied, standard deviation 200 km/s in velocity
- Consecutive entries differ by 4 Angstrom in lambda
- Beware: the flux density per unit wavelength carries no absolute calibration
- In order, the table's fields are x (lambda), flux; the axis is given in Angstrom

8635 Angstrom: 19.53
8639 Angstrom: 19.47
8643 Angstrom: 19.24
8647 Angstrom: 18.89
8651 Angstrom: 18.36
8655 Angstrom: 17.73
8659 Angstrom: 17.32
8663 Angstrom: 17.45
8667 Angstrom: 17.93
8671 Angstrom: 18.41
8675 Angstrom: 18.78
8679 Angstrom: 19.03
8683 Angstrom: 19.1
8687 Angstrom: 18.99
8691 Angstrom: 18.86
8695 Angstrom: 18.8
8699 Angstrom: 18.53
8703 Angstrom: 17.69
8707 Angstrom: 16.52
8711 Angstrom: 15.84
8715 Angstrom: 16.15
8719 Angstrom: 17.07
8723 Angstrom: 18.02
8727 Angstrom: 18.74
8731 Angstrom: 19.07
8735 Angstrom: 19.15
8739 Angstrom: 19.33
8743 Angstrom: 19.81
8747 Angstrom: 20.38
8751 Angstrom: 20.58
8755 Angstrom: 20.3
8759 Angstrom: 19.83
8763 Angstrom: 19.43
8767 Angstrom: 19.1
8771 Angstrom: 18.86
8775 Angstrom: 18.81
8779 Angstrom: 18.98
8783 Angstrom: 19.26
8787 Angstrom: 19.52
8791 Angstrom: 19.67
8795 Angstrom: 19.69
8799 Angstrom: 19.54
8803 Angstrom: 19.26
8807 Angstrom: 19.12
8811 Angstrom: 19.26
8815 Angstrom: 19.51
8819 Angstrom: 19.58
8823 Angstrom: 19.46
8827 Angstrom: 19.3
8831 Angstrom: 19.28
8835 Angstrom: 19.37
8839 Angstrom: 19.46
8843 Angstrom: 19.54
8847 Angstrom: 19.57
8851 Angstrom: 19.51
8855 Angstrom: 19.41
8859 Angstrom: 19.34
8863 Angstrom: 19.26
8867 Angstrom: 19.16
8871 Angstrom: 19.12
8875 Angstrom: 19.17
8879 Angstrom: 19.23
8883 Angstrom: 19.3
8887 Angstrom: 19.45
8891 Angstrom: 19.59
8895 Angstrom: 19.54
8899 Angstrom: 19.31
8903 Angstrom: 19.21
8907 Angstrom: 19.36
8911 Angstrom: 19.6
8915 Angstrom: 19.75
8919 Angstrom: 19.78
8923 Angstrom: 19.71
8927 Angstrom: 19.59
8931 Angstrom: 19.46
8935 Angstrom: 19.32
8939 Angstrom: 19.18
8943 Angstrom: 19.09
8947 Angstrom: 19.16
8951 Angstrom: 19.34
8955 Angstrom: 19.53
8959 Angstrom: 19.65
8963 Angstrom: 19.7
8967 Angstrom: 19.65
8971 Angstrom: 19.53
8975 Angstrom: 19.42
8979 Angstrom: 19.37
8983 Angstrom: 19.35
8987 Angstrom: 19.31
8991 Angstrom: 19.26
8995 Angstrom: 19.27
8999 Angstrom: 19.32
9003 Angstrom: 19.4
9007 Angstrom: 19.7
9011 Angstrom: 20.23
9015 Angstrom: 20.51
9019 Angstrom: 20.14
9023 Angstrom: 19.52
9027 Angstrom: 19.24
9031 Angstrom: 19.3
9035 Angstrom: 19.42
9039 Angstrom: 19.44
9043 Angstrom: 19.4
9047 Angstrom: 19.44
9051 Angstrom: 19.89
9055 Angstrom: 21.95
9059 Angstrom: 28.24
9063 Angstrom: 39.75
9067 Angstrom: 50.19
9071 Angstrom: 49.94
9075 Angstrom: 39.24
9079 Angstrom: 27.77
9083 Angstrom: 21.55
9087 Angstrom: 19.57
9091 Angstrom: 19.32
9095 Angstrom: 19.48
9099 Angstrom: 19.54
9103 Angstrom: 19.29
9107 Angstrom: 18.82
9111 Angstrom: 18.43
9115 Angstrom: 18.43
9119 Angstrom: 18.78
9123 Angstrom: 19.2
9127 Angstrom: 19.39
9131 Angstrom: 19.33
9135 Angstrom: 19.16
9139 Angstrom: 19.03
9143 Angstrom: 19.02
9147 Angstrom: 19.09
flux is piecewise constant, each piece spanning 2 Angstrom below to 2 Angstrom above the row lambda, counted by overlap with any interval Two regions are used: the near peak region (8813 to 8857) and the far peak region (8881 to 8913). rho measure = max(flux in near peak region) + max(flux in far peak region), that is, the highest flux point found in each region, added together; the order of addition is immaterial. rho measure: 39.2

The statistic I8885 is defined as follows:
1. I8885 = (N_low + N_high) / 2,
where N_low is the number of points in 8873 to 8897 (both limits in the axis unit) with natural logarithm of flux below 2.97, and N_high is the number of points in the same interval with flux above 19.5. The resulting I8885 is 3.00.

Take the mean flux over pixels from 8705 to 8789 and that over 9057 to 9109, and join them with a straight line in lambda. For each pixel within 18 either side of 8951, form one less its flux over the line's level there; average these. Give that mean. 0.22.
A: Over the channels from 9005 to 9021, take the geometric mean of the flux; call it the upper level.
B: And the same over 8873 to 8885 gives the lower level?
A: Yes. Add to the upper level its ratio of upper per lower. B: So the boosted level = 21.2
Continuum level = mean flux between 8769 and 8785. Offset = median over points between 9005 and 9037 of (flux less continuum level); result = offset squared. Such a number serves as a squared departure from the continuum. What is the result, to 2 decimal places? 0.40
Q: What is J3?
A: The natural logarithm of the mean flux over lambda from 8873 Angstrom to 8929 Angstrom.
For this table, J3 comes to 2.97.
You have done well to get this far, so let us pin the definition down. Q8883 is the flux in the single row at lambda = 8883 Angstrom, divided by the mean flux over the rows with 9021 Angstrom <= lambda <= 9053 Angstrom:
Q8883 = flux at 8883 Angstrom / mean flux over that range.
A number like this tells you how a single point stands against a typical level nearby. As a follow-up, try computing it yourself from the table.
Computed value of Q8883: 0.99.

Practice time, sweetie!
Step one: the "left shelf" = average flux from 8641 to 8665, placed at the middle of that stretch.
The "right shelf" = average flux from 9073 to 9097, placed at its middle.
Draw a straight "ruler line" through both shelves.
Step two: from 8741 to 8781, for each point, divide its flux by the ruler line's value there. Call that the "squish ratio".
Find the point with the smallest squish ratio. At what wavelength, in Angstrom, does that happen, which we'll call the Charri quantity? 8775 Angstrom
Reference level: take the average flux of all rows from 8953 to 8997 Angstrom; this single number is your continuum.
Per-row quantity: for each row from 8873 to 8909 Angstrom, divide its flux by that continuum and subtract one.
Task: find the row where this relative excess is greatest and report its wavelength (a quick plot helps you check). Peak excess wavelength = 8891 Angstrom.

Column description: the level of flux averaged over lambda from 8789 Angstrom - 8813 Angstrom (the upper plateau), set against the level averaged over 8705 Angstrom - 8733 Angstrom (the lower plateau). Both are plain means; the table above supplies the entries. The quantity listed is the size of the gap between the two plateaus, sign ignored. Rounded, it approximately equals 2.1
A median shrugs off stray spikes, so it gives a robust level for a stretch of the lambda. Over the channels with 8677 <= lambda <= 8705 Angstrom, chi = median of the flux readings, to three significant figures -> 18.9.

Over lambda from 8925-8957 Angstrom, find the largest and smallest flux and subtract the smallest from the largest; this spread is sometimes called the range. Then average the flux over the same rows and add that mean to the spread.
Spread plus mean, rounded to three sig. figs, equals 19.8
